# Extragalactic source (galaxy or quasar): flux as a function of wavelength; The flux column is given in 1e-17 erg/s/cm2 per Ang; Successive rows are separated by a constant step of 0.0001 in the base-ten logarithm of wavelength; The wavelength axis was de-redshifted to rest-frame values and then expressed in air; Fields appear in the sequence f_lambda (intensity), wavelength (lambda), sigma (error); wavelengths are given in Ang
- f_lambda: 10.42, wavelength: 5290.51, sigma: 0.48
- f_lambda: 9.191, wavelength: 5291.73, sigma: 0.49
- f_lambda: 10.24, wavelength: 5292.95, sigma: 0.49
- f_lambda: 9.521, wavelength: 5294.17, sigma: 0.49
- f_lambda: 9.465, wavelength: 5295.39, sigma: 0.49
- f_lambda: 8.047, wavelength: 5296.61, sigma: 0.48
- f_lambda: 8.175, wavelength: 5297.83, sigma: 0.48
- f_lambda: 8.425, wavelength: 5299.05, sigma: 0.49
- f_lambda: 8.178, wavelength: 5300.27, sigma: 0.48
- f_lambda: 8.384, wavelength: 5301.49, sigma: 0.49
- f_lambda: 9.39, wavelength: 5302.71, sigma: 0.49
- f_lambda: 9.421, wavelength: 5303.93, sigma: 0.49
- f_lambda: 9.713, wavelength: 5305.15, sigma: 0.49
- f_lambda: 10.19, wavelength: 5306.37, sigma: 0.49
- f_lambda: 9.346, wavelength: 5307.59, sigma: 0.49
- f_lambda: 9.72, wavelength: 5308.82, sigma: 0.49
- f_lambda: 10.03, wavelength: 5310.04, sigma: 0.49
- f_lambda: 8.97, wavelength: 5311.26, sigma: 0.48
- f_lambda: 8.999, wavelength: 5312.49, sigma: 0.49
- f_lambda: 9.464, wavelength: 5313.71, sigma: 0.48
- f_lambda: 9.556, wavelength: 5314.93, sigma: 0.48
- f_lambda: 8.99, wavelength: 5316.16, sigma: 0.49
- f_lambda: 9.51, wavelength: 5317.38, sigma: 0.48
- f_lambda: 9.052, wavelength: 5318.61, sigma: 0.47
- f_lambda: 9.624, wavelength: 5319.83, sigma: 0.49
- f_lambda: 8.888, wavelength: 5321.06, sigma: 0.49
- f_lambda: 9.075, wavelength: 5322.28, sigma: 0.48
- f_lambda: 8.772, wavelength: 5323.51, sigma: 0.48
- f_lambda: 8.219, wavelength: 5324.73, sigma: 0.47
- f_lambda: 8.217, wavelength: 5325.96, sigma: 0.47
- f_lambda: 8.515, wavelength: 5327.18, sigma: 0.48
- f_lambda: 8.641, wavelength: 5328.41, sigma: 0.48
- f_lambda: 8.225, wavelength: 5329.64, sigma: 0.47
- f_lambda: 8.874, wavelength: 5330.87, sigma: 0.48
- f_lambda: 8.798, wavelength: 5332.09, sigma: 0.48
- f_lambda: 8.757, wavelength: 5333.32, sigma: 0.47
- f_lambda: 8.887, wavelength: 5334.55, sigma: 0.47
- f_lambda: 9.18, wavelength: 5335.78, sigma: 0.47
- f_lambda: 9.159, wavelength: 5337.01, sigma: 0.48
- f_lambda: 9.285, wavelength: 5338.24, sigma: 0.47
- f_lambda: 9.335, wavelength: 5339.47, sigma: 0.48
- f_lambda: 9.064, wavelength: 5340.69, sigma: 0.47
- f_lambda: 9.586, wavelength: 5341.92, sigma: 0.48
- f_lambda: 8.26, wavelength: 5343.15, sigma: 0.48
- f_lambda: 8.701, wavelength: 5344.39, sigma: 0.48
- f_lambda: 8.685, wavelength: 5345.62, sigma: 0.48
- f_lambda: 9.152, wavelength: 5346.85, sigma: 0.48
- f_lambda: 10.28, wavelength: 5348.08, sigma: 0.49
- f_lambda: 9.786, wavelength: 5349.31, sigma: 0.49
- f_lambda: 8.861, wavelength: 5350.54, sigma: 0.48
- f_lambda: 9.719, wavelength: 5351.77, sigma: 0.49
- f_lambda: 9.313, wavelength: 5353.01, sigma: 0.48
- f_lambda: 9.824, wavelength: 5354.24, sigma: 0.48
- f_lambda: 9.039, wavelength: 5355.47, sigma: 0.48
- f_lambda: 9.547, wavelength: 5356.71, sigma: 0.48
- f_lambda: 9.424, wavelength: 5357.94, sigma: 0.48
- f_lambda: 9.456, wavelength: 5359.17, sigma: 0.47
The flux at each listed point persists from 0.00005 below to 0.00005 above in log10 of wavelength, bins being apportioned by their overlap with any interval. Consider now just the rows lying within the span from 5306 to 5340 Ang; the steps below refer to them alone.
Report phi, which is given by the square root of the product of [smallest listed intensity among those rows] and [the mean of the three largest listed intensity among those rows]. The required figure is 9.06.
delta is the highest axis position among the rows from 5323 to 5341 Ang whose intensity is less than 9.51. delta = 5340.69 Ang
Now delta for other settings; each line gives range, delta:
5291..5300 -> 5299.05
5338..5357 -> 5355.47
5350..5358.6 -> 5357.94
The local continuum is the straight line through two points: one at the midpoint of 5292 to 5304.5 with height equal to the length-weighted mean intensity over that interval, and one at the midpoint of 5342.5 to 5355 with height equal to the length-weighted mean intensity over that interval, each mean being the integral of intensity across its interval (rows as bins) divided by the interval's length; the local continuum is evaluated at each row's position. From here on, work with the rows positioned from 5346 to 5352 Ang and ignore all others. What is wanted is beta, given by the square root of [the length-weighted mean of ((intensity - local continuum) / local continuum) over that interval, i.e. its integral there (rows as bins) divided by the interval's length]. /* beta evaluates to 0.17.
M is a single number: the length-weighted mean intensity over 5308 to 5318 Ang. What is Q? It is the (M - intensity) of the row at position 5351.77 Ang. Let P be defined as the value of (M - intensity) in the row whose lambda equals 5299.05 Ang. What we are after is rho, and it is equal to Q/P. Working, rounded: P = 1.0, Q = -0.3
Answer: -0.3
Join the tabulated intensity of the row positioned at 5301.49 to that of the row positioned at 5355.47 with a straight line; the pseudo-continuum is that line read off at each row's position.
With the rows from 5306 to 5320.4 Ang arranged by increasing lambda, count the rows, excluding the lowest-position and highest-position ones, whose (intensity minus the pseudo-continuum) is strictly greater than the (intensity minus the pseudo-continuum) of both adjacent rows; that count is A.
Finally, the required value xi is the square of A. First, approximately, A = 3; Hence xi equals 9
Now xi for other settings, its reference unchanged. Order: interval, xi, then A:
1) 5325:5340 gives 9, 3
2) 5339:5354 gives 16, 4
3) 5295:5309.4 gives 4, 2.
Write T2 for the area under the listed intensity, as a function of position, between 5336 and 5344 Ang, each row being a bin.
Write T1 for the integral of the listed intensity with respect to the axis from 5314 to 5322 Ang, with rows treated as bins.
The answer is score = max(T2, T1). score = 74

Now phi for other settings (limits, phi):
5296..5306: 8.75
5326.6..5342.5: 8.79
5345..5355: 9.30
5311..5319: 9.24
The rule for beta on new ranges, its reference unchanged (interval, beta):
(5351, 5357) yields 0.14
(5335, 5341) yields 0.04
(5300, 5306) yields 0.13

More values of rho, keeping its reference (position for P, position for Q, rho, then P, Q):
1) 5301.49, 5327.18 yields 0.9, 1.0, 0.9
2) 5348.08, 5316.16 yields -0.5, -0.9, 0.4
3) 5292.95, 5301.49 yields -1.2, -0.8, 1.0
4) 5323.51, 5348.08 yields -1.4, 0.6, -0.9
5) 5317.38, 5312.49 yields -3.4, -0.1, 0.4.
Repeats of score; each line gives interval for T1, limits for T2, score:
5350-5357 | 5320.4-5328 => 66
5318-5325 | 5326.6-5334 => 64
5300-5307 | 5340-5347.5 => 67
